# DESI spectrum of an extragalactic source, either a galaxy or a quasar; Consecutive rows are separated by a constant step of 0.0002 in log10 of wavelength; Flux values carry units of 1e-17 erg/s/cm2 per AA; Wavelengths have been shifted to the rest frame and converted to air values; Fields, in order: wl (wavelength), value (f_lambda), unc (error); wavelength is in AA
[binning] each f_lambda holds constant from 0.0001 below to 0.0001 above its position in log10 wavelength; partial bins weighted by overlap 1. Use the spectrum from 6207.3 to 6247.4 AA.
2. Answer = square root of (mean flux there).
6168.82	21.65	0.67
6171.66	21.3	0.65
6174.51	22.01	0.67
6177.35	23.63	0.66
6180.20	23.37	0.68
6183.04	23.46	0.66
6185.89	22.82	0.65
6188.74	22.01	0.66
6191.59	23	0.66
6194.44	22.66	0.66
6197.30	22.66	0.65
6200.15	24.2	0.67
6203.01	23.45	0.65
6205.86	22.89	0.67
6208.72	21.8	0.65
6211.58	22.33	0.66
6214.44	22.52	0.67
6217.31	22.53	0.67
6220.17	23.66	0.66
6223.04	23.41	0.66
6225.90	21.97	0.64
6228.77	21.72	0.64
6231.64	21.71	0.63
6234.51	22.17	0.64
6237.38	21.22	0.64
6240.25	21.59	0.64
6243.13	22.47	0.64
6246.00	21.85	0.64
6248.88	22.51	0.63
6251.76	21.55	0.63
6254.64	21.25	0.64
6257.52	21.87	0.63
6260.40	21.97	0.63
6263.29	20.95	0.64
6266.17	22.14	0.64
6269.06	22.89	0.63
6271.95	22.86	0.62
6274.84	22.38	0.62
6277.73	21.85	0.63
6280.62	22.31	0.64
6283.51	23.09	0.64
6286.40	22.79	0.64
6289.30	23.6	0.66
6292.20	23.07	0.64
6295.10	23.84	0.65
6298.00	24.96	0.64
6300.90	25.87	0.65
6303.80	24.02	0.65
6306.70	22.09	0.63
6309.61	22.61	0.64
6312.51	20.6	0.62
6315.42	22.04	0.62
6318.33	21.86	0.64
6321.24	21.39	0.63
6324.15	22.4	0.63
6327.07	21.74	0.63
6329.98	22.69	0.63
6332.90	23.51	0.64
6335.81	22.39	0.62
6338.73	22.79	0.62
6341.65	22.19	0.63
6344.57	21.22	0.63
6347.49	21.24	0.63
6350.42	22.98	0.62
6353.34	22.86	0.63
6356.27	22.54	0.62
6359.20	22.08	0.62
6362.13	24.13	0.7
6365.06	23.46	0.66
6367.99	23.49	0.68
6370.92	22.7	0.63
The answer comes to 4.71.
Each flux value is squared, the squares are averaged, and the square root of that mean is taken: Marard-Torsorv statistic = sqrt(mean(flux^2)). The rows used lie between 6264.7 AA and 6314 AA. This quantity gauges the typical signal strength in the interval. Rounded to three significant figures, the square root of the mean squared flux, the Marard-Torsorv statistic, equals 23.0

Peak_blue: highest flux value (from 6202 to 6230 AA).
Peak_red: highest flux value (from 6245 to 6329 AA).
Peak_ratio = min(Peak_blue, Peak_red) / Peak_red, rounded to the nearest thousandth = 0.915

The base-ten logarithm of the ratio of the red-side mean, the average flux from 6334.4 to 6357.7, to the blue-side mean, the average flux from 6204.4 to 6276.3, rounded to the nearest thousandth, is 0.002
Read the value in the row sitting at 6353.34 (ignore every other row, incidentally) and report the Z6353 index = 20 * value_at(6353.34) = 457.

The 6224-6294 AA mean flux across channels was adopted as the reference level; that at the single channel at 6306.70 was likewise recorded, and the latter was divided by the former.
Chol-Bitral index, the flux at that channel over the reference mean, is 1.00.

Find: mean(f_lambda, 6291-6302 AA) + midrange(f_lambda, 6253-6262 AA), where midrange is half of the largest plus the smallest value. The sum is 46.0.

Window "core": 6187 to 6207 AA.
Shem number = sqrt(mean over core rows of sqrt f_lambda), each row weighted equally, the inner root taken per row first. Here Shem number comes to 2.19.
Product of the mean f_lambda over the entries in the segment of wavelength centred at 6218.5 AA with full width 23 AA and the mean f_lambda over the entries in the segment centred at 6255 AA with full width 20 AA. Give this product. 488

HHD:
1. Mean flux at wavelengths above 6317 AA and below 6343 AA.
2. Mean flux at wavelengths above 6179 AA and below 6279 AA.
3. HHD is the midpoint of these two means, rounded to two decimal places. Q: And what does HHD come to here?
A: 22.36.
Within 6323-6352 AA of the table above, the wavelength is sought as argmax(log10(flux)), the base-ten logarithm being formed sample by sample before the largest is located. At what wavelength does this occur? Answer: 6332.90 AA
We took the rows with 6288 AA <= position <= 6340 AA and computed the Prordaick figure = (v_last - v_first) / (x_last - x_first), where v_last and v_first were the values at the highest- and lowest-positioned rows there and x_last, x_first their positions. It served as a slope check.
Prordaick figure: -0.016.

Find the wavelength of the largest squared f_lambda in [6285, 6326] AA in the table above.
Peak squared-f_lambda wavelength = 6300.90 AA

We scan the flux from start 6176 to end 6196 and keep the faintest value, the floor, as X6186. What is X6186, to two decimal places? 22.01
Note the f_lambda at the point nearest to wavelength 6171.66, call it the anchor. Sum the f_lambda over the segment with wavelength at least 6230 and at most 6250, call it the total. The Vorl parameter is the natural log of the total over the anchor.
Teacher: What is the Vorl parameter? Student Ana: 1.98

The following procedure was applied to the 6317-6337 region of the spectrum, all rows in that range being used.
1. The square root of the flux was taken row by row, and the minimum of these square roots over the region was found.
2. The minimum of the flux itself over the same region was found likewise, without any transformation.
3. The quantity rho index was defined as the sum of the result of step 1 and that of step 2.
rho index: 26.0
